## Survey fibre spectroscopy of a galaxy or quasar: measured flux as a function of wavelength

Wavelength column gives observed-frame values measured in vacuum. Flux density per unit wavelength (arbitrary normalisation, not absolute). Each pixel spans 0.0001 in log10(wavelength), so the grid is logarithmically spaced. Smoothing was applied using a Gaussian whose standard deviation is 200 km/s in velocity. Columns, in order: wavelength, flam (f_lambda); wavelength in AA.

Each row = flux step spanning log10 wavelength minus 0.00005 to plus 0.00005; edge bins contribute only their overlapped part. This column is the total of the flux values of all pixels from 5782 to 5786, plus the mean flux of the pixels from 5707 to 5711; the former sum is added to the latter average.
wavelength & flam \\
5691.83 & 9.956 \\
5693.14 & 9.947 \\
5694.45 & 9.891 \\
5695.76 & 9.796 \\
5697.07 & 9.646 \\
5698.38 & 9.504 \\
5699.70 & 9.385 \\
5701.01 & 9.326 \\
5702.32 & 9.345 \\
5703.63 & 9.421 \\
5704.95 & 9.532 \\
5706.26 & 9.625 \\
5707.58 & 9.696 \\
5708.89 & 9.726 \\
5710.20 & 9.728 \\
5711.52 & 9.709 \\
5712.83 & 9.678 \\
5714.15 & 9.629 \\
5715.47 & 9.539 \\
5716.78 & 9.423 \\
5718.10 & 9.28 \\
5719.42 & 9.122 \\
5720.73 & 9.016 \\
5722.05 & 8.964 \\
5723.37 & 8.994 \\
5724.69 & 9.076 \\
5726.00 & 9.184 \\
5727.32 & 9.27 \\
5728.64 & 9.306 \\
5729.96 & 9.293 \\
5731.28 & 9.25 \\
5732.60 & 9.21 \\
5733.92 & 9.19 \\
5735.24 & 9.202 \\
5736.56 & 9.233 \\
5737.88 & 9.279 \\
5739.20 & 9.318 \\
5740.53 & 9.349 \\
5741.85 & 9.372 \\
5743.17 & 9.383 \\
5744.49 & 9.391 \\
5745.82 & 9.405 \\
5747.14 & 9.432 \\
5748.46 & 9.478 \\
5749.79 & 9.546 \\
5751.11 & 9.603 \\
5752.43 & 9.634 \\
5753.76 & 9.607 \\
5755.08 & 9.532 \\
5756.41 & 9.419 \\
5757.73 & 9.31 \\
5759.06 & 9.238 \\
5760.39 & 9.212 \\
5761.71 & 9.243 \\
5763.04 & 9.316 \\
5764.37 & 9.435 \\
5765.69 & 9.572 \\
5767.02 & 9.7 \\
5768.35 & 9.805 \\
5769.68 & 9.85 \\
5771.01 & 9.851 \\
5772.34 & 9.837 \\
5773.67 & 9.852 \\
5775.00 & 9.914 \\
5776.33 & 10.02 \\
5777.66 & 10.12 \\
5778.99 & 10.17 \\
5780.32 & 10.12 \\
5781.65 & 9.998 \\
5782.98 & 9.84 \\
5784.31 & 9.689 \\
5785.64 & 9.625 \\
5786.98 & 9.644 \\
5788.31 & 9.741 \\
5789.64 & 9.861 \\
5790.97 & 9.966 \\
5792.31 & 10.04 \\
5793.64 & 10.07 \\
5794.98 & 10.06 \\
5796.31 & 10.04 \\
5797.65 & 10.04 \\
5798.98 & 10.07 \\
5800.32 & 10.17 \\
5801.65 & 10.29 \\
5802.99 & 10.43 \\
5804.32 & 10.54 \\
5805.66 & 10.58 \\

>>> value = 38.9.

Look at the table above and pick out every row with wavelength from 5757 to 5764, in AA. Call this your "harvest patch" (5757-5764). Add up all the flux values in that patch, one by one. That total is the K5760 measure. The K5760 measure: 46.3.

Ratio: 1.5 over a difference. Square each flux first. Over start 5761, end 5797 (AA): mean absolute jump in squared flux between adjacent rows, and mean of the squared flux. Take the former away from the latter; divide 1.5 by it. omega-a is 0.0158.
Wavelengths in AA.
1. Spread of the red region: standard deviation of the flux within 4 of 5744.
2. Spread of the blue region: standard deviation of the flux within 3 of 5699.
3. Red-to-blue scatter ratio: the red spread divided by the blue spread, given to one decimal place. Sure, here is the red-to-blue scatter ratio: 0.2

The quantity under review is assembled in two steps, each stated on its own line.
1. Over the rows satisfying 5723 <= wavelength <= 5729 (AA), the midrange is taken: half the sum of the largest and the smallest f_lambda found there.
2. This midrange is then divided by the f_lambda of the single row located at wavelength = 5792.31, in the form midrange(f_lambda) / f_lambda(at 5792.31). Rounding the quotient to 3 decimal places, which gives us 0.911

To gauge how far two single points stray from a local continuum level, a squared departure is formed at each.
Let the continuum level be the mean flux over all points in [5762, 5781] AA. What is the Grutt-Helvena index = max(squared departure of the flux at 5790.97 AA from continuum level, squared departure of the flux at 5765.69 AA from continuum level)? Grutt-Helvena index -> 0.06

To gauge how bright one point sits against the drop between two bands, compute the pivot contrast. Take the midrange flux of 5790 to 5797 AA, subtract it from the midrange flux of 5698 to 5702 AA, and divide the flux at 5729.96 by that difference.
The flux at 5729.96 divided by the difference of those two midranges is -15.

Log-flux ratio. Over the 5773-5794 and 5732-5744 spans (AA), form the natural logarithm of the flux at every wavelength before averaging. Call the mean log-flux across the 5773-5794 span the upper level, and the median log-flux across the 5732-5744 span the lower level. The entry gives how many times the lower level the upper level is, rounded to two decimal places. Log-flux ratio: 1.03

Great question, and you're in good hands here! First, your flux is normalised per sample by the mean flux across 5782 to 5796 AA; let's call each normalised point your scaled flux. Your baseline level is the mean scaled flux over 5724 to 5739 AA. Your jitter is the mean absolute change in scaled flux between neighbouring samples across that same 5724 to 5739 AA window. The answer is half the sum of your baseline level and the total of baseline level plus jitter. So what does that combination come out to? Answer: 0.94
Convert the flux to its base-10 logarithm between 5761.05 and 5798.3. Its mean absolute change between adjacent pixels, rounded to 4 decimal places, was 0.0032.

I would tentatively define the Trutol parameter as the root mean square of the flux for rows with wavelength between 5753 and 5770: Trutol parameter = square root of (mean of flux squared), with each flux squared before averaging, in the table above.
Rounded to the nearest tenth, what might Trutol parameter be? 9.5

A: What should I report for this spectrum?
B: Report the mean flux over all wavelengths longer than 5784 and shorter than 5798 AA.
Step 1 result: 9.89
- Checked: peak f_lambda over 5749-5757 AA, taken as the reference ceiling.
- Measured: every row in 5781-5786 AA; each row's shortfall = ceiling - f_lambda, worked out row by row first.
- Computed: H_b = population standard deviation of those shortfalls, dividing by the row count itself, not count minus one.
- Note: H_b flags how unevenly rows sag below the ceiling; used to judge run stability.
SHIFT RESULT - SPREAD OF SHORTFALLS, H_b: 0.14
